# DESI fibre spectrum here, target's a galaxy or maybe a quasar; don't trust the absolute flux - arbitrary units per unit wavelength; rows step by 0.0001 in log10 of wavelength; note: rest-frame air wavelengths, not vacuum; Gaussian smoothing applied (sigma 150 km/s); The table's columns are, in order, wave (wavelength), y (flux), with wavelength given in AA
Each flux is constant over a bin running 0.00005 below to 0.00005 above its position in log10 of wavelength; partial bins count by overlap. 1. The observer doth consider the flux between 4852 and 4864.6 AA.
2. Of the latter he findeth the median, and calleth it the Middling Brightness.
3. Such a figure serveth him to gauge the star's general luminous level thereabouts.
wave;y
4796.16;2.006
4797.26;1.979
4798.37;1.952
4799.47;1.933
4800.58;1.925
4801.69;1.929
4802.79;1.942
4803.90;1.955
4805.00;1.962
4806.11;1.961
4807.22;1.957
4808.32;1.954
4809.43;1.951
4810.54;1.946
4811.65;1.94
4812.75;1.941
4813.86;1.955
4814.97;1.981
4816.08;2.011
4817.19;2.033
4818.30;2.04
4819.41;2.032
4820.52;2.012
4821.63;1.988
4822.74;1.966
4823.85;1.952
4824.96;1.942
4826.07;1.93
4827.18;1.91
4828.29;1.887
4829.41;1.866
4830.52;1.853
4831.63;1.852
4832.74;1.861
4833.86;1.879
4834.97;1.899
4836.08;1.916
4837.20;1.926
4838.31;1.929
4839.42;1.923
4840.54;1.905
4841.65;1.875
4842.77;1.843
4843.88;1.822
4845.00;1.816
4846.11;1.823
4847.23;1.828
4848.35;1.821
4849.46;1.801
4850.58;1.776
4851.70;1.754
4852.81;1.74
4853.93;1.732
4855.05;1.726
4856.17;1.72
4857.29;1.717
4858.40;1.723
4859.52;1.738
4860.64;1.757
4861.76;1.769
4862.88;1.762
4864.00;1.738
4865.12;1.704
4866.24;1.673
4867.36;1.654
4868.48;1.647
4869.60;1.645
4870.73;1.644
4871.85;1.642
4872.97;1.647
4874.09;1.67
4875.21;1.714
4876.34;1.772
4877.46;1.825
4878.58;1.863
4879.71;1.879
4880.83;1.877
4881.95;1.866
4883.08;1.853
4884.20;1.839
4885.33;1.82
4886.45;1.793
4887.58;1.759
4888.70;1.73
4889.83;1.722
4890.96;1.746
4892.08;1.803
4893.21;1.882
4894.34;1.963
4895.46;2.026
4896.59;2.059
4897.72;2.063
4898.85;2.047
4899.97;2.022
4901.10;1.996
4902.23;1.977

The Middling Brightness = 1.74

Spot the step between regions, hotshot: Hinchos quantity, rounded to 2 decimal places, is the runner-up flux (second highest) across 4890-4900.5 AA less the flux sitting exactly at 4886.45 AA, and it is 0.27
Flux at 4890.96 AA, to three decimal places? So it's 1.746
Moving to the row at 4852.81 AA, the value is 1.740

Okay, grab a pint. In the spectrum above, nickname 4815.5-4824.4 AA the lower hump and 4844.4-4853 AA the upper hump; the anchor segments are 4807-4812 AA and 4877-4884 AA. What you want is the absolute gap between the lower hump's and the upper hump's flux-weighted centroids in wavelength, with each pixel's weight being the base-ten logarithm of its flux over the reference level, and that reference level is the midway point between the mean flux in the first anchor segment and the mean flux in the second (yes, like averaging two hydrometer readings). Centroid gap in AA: 30.3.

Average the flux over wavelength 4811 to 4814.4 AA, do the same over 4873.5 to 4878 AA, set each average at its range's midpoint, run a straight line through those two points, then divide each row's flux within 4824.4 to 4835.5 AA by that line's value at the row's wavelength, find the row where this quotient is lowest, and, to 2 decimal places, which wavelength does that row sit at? 4830.52 AA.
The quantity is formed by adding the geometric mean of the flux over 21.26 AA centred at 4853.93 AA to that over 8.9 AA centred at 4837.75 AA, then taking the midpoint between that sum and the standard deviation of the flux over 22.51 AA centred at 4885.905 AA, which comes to 1.88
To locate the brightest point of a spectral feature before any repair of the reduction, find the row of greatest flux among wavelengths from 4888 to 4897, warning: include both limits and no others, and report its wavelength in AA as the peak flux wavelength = 4896.59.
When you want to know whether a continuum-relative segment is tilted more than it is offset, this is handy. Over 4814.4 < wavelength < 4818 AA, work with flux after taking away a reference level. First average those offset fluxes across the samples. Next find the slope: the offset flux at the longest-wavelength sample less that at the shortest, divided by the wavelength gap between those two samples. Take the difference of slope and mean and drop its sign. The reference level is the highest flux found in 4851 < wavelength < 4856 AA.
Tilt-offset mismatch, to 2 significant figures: 0.23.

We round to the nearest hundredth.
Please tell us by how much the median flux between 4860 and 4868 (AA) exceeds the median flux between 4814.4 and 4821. -0.28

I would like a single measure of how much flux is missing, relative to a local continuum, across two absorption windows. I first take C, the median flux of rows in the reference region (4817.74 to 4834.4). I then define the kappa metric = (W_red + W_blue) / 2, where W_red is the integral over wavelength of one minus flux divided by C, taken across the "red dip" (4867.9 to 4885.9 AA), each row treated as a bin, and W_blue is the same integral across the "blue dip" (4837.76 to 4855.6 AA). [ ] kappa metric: 1.3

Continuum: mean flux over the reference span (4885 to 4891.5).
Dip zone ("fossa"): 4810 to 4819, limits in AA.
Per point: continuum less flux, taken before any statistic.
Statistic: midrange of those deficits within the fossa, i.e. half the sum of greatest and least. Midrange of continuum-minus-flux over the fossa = -0.23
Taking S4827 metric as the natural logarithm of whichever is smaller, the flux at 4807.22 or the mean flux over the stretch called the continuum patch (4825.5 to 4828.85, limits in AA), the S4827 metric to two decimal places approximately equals 0.65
